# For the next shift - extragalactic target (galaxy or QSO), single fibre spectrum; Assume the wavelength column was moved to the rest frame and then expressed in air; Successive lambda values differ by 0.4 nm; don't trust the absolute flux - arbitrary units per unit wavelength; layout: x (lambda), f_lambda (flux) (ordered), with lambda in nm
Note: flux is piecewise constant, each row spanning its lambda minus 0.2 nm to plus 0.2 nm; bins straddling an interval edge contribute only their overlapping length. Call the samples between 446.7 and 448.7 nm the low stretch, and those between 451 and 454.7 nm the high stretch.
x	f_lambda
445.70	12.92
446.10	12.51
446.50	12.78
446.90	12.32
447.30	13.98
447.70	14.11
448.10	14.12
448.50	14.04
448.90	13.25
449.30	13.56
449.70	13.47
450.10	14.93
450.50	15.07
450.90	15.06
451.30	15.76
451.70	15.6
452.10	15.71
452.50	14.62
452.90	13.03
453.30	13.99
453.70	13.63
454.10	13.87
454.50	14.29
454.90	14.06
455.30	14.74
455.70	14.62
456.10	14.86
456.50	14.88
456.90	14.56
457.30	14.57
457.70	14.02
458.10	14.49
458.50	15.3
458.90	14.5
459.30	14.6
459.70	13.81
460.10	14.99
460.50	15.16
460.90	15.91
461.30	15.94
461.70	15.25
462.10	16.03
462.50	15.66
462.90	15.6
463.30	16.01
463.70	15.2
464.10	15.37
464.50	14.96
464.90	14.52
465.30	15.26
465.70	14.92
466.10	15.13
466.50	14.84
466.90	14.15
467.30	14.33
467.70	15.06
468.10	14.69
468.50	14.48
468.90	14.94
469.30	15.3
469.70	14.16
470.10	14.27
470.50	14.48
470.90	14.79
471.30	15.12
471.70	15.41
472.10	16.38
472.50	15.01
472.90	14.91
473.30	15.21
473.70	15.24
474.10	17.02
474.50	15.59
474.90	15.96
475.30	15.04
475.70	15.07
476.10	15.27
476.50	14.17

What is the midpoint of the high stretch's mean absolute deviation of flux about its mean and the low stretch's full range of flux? 1.3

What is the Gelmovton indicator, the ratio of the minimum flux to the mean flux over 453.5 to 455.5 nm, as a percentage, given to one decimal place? 96.5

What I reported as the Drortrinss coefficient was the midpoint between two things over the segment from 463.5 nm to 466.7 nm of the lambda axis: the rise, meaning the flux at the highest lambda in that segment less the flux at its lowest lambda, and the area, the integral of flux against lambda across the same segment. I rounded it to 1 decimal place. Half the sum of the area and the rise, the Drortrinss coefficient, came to 23.9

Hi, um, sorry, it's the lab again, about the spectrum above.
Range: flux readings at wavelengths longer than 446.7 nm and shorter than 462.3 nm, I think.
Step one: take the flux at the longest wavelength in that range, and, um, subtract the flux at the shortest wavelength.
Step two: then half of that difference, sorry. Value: 1.9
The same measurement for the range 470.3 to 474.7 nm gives 0.6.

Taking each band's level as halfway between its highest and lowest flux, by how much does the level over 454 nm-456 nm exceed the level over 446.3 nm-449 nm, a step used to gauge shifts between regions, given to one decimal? 1.1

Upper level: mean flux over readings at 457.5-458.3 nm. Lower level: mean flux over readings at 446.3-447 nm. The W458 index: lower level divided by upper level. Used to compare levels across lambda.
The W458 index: 0.88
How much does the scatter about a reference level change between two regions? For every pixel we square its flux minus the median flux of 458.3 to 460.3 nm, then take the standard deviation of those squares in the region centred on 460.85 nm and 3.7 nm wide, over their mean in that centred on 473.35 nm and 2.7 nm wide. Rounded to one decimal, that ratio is 0.5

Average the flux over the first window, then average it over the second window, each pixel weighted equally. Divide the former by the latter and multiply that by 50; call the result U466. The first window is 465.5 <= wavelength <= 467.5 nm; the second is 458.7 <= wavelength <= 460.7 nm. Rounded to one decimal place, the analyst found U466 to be 50.2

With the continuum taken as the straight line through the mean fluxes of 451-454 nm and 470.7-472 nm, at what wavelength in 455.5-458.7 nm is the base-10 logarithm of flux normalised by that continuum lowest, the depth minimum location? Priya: 457.70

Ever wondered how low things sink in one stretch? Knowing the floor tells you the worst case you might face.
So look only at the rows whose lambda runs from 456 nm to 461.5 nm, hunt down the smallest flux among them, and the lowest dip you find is 13.81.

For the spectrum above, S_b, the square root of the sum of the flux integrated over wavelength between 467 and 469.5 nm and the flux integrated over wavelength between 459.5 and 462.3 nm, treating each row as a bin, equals 8.9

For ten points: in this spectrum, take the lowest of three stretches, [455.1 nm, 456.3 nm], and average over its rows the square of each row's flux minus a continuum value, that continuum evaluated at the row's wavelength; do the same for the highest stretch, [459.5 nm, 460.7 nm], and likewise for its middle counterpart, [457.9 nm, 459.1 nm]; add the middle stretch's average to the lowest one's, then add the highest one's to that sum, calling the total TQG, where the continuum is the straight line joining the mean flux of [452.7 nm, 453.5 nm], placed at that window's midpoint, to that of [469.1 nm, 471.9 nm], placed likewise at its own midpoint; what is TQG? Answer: 2.69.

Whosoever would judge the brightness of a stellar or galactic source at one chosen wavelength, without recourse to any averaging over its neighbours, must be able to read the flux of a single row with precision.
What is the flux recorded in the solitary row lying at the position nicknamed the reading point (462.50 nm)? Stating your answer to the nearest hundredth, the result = 15.66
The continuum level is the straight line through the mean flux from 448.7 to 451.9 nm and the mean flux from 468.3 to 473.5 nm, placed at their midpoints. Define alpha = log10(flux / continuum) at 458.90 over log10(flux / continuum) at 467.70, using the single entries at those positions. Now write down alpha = -1.6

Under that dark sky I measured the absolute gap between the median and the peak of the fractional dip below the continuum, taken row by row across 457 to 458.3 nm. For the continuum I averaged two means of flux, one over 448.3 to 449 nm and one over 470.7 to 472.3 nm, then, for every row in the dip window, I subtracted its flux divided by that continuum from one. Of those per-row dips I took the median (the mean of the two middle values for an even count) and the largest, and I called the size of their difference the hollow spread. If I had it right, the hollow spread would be 0.032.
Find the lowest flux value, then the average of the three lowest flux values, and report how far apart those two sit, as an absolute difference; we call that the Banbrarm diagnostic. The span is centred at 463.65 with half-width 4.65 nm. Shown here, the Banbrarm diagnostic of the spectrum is 0.29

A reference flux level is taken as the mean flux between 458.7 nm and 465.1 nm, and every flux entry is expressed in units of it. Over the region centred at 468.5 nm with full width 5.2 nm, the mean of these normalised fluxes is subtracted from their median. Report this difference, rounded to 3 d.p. 0.002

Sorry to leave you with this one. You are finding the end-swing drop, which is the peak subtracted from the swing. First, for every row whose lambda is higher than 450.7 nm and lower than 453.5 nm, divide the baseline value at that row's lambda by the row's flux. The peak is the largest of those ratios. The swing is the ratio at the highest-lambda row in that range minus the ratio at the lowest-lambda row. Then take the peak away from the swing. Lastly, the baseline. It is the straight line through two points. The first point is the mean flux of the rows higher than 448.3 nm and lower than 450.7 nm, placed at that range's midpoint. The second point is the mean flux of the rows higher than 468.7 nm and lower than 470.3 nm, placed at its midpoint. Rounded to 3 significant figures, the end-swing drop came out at -1.01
